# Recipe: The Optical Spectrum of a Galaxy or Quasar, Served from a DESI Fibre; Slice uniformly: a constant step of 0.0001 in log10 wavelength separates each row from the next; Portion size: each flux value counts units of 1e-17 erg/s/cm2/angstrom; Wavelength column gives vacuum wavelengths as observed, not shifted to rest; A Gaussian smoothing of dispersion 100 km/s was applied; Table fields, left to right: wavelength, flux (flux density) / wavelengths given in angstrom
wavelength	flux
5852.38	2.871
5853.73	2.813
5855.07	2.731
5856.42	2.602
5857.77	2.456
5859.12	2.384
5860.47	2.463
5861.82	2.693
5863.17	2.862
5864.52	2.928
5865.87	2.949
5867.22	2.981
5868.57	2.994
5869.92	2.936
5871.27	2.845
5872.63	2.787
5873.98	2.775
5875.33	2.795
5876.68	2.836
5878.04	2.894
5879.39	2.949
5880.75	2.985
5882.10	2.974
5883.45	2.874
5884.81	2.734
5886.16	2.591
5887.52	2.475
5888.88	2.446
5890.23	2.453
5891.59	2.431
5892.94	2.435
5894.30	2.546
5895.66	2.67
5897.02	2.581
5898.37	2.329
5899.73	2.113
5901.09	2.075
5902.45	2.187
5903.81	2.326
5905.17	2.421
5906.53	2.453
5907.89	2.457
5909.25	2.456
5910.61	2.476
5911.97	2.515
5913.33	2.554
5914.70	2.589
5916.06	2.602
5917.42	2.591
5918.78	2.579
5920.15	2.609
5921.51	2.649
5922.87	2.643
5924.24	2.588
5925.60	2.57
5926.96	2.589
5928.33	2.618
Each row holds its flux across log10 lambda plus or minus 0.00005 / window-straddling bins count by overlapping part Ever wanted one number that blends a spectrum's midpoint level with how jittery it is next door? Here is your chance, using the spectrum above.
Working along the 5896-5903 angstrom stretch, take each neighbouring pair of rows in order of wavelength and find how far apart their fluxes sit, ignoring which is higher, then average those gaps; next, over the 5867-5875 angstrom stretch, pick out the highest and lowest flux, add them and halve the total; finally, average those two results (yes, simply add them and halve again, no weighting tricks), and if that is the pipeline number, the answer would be 1.52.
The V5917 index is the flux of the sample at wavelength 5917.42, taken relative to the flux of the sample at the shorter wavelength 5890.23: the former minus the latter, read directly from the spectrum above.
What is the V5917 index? 0.14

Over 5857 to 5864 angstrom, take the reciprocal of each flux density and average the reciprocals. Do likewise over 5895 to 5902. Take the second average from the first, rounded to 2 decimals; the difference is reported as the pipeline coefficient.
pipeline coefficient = -0.04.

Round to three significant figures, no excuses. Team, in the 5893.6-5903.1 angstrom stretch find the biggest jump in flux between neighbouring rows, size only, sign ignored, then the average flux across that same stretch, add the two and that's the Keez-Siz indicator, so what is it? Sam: 2.61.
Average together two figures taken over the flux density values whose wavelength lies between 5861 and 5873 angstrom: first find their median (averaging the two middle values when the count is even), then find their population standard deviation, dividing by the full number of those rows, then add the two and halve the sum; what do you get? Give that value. 1.51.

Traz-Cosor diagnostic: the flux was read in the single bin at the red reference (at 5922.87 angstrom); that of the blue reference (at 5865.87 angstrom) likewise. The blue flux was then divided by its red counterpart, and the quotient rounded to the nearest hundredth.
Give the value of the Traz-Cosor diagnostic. 1.12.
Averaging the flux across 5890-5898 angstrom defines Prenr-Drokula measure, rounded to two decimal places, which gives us 2.52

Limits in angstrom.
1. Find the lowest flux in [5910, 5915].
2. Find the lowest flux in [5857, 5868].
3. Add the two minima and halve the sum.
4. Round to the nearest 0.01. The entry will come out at 2.43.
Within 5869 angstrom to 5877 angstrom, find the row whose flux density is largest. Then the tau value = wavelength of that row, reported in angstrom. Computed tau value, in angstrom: 5869.92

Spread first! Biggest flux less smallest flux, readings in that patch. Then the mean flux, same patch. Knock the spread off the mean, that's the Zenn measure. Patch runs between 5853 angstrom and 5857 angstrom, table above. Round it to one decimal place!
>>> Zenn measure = 2.5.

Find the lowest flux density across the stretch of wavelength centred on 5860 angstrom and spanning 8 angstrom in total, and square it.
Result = 5.7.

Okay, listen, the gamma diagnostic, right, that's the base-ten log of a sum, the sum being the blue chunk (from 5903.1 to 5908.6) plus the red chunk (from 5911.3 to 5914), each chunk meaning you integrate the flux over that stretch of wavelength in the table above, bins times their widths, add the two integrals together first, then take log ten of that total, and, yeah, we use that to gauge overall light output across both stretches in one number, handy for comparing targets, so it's 1.30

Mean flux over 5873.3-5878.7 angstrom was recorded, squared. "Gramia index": 8.0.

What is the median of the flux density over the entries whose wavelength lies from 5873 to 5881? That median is 2.9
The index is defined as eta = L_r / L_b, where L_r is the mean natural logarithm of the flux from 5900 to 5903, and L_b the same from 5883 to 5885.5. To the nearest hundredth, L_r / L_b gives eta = 0.73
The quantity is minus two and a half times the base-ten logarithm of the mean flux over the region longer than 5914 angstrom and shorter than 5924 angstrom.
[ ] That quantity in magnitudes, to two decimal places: -1.04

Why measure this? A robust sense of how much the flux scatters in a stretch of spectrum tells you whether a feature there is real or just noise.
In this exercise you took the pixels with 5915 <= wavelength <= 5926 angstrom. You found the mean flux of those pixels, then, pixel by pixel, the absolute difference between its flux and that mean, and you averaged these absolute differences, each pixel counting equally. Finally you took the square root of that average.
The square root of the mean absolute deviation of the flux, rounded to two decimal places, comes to 0.15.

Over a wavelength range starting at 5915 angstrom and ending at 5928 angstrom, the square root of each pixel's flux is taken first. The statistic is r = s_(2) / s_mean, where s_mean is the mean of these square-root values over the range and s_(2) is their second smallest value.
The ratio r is 1.00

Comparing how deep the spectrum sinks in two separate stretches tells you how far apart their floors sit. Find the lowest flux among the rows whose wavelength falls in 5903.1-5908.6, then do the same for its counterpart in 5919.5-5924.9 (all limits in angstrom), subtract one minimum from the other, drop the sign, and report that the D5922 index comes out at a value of 0.26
